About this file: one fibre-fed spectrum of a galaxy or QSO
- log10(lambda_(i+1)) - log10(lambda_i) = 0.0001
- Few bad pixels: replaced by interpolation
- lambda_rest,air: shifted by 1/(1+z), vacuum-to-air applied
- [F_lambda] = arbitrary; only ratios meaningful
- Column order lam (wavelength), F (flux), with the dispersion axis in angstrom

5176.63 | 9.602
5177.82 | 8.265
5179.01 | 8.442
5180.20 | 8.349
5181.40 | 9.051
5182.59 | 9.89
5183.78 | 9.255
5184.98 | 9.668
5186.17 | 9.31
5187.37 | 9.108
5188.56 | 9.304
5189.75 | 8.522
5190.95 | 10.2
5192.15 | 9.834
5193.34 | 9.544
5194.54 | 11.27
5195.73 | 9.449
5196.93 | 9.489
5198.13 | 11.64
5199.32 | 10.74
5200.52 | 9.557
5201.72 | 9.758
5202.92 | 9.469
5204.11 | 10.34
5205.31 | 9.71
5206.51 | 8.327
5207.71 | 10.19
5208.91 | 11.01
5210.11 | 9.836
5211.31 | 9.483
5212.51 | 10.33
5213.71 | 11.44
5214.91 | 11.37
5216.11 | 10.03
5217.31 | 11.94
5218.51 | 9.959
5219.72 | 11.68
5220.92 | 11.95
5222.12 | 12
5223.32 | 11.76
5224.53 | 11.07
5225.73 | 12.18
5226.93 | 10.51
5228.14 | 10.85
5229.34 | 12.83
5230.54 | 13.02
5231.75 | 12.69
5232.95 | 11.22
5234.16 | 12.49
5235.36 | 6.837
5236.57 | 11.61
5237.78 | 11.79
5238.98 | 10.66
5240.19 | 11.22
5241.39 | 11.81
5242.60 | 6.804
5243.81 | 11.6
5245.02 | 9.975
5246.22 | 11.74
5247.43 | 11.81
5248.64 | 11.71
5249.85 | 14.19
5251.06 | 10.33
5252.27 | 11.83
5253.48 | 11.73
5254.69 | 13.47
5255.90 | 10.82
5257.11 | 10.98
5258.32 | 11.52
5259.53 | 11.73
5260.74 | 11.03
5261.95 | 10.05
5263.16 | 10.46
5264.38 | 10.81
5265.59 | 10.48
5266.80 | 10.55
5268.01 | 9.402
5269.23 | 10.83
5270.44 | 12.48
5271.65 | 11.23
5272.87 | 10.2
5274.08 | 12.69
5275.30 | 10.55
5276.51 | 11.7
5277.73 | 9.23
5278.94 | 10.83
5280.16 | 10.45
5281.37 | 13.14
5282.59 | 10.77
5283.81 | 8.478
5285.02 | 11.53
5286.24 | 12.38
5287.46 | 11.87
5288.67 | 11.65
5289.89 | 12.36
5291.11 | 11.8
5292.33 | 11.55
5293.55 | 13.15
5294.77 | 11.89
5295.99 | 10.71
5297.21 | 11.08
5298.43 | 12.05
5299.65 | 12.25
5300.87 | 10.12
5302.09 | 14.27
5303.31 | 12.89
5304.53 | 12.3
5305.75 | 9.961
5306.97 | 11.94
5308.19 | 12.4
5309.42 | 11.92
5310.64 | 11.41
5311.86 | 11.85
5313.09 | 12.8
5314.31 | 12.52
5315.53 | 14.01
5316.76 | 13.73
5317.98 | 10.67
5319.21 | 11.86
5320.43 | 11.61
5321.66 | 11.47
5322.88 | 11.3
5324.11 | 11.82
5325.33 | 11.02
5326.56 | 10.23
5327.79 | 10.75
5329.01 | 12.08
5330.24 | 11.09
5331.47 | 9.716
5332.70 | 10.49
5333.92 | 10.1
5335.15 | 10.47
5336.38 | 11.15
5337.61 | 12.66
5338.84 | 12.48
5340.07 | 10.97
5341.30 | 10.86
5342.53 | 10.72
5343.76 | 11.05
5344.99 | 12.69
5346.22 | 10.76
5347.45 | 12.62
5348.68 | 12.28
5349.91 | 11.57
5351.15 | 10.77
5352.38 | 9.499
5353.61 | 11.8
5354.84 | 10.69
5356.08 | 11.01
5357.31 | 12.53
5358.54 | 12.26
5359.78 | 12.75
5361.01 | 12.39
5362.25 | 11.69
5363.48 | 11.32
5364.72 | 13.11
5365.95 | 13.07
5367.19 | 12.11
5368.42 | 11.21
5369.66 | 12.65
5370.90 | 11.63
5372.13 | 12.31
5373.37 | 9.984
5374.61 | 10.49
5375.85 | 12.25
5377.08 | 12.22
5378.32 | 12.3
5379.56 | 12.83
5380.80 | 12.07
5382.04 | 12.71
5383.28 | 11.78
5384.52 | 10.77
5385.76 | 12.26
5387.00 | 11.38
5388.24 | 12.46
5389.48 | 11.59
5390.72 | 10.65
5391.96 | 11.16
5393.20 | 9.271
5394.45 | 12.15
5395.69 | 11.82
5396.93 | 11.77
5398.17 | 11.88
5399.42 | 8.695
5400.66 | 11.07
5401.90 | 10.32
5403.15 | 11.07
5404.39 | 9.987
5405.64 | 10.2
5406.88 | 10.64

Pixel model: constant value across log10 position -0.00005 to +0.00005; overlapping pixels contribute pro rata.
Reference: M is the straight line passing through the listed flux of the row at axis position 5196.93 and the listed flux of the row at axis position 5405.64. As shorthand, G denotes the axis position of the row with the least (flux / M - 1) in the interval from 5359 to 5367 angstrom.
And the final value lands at 5363.48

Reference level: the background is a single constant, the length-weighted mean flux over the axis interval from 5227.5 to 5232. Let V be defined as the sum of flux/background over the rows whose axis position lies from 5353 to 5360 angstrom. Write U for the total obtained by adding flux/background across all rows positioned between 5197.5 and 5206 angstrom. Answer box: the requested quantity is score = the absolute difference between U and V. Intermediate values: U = 5.79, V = 6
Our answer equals 0.0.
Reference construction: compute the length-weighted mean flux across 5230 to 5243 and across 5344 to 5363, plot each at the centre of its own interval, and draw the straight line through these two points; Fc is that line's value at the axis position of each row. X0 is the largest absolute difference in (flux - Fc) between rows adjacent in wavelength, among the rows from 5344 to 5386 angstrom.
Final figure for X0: 2.3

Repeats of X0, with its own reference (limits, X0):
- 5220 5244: 5.7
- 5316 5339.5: 3.1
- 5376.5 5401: 3.2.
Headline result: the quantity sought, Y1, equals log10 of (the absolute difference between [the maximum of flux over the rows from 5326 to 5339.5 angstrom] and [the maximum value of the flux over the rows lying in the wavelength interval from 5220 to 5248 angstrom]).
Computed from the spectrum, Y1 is -0.44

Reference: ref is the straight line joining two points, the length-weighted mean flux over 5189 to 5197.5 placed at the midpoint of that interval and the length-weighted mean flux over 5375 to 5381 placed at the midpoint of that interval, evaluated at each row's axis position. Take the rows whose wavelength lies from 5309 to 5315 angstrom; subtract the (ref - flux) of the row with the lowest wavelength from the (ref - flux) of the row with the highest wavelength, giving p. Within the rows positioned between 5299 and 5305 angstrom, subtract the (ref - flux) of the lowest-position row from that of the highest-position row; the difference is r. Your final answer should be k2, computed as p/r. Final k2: -31.5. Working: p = -0.5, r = 0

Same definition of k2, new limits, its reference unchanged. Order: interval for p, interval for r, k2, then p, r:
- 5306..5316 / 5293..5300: -2.0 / -2.0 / 1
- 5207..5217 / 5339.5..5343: 1.0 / 0.3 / 0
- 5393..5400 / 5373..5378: -0.3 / 0.7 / -2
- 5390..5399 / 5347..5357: -0.7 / -1.1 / 2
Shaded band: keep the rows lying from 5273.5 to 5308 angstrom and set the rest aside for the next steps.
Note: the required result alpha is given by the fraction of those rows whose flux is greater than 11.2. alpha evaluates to 0.64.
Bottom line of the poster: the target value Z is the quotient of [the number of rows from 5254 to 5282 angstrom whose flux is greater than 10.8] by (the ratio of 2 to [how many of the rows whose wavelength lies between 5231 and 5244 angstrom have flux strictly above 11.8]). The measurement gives 21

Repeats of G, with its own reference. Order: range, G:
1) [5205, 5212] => 5206.51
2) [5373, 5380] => 5373.37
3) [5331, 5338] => 5331.47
